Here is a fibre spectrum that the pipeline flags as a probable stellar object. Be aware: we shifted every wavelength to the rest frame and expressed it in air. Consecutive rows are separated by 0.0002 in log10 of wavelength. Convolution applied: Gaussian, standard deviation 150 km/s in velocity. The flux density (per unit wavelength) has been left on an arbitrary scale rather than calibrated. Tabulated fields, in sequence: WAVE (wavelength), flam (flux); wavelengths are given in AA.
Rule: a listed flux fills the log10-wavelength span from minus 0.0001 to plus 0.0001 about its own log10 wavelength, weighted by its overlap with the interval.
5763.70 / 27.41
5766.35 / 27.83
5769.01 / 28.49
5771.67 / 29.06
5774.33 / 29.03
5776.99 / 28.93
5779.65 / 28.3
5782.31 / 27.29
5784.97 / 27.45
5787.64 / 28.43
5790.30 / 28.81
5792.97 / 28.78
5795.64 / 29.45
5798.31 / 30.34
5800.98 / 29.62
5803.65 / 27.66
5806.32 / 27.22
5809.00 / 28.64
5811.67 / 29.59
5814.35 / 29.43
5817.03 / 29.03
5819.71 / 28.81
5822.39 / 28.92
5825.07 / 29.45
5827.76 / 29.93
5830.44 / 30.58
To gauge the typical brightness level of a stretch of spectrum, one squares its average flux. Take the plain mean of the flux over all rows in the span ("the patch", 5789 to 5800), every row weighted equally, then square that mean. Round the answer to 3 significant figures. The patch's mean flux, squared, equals 861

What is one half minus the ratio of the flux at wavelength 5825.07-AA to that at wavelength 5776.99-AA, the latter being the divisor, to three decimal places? -0.518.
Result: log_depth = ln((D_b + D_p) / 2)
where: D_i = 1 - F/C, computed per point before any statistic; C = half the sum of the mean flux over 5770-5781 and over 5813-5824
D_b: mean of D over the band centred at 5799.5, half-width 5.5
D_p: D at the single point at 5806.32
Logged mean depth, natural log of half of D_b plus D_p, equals -3.73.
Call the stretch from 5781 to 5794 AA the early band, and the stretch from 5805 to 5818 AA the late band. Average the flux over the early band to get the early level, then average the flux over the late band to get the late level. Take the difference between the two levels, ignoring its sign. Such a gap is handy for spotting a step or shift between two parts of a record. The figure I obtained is 0.63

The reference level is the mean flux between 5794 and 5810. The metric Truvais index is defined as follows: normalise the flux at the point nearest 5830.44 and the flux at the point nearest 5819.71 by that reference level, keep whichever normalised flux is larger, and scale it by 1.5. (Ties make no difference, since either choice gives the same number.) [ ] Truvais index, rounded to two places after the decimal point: 1.59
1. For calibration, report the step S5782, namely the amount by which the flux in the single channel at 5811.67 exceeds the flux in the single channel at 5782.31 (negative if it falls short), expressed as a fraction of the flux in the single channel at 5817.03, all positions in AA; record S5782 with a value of 0.079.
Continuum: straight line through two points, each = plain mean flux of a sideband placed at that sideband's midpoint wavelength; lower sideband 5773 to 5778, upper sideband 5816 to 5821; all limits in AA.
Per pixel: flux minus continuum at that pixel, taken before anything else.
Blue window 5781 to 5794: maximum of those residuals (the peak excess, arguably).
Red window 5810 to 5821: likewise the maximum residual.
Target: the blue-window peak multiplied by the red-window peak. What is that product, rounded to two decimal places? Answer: -0.10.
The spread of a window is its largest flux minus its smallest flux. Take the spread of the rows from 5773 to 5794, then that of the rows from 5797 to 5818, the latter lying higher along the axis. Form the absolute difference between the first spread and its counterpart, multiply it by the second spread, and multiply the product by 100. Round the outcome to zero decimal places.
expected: 431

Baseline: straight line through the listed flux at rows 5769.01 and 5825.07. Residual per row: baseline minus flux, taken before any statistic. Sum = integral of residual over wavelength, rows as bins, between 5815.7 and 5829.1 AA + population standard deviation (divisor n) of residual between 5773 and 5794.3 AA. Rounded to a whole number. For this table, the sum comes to 3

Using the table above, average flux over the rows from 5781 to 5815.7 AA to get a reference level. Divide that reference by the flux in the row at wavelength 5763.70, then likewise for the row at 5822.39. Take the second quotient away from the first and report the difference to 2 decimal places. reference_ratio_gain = 0.05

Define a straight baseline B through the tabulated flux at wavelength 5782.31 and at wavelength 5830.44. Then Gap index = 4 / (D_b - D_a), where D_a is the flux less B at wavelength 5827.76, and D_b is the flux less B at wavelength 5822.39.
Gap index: -6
